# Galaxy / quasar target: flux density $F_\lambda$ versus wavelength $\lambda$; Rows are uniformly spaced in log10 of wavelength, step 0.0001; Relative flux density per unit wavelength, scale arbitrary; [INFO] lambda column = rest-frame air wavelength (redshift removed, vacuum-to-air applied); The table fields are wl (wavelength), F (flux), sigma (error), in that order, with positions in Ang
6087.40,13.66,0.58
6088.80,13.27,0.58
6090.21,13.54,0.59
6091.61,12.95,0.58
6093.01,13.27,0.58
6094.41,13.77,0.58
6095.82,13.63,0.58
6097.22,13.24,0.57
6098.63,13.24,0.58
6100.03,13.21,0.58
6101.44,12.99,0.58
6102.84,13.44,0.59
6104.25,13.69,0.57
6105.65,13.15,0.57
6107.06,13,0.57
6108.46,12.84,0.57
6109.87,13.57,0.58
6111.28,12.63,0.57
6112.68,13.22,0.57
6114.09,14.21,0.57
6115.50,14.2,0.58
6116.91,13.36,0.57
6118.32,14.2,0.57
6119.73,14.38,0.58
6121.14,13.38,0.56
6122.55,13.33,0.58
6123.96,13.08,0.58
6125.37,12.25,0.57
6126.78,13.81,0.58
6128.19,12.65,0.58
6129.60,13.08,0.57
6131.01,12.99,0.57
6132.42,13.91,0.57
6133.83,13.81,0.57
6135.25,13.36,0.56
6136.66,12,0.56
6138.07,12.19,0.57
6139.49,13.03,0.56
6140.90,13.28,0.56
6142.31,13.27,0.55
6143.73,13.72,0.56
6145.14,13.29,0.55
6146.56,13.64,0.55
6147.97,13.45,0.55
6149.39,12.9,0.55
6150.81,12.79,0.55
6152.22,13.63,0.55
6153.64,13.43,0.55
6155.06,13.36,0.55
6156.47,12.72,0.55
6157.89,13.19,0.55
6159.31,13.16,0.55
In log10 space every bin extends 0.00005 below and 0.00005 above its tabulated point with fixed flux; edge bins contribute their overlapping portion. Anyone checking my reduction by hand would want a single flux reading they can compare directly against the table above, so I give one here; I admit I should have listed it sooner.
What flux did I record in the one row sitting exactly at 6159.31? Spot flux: 13.16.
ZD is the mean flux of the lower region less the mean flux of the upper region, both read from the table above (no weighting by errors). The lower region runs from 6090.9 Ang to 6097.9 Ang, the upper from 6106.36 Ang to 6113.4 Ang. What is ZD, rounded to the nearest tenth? 0.3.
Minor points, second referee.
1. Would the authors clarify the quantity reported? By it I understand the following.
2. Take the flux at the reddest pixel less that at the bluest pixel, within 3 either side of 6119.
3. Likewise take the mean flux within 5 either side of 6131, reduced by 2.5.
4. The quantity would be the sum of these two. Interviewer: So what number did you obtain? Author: 10.9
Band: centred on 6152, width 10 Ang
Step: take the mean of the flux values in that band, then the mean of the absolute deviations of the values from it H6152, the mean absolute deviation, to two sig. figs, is 0.33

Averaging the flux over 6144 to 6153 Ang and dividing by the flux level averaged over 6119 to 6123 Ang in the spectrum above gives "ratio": 0.970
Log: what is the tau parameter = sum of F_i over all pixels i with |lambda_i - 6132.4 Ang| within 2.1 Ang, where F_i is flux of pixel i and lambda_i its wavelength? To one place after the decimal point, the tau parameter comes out 40.7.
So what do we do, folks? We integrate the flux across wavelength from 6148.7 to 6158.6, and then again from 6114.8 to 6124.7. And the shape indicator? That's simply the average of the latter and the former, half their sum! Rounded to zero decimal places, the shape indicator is 133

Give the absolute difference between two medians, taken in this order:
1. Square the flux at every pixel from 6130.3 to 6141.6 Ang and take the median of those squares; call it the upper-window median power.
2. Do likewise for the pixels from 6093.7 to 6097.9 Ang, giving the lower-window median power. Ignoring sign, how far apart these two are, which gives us 13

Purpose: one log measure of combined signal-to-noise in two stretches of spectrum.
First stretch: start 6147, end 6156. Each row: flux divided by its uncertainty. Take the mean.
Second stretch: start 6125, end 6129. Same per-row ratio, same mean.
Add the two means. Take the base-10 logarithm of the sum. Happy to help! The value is 1.67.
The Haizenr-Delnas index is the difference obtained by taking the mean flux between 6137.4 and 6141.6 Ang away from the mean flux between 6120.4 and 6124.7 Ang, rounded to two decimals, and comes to 0.43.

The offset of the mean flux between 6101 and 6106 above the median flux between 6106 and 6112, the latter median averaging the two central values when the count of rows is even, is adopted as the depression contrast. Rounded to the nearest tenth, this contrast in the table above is 0.4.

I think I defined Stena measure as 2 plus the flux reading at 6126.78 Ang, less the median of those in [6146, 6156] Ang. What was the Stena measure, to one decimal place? 2.4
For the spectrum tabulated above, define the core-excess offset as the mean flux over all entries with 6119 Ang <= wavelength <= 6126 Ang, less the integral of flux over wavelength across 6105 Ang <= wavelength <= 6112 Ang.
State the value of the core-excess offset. -78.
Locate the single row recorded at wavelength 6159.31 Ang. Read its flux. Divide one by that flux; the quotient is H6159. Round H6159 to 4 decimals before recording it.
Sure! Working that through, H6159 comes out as 0.0760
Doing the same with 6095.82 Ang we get 0.0734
